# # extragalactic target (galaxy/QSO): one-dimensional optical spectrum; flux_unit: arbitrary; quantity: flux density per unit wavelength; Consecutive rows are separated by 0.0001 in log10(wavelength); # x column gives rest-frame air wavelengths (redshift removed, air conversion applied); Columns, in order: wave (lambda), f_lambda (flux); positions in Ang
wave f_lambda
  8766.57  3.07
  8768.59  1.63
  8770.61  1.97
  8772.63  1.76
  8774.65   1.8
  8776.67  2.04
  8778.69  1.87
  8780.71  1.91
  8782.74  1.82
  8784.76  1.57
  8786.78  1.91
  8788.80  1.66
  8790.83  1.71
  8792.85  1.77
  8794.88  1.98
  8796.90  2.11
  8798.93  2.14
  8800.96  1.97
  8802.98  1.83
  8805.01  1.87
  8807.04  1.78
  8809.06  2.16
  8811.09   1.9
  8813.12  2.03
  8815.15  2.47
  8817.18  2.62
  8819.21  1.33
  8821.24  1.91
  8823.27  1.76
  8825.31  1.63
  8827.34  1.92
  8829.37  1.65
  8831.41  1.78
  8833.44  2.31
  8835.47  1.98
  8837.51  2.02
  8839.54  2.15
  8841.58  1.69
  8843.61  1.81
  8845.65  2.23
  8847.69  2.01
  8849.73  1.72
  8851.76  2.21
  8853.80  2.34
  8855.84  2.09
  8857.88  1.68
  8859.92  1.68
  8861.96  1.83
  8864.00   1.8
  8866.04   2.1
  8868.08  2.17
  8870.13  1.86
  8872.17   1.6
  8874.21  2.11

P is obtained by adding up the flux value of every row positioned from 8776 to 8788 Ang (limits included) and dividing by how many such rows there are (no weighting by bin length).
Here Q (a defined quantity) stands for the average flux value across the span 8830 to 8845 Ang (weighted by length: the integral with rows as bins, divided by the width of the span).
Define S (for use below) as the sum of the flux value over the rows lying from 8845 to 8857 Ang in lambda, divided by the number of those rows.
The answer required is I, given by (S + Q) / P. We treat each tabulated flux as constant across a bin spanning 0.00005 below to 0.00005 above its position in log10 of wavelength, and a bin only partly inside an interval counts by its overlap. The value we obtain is 2.2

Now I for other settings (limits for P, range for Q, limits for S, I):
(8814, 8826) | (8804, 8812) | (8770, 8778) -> 2.0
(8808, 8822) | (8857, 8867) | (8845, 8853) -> 1.9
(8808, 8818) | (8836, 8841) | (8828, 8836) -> 1.8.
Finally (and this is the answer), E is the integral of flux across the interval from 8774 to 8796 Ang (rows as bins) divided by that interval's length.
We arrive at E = 1.82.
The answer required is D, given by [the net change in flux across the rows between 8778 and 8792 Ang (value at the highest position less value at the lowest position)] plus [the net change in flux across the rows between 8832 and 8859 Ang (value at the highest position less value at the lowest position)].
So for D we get -0.8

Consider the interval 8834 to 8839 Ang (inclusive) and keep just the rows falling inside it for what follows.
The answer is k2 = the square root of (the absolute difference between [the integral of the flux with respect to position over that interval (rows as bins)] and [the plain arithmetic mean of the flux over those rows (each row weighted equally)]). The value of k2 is 2.87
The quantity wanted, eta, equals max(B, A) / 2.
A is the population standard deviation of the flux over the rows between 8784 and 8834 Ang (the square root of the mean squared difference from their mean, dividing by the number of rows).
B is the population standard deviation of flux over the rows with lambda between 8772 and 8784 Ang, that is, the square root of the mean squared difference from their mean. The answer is 0.14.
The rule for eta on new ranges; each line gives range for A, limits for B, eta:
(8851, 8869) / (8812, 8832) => 0.18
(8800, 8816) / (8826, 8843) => 0.11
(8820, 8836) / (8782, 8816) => 0.11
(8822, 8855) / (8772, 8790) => 0.12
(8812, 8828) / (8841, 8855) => 0.20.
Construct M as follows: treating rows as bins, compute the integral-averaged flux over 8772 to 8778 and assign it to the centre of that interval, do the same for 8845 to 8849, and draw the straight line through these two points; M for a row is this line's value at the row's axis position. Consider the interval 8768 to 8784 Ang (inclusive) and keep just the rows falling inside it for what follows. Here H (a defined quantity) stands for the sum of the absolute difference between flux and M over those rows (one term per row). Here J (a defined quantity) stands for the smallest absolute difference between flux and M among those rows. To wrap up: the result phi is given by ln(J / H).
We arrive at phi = -3.98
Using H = 0.8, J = 0.015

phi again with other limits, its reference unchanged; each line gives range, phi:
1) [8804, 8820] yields -3.90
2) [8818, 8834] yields -3.23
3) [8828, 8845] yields -4.01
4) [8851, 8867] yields -4.97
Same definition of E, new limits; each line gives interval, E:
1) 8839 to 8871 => 1.96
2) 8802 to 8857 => 1.97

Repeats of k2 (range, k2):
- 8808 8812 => 2.47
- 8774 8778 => 2.41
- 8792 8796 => 2.38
